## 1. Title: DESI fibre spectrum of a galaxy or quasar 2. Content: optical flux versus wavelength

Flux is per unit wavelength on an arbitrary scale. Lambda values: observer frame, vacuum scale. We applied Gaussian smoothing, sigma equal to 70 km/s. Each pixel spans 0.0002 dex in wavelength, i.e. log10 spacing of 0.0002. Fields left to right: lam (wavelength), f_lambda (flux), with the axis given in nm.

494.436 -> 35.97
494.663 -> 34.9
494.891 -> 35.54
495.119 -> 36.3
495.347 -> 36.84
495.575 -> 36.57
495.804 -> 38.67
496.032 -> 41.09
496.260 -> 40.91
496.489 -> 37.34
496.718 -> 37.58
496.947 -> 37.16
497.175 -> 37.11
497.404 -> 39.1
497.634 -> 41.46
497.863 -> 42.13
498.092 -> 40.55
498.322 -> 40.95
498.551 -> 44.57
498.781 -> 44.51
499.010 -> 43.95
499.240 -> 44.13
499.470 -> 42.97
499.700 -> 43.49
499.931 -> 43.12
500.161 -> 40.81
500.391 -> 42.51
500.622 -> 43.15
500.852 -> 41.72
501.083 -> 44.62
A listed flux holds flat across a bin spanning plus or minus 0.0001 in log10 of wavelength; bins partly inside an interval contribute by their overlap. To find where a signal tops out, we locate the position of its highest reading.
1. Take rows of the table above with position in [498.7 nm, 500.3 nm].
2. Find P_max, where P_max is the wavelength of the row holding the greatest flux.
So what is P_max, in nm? 498.781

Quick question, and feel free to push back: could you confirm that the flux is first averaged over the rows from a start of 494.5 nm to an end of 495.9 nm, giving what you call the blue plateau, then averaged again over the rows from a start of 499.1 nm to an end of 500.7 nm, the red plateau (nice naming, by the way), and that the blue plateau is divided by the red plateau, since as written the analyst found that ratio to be 0.85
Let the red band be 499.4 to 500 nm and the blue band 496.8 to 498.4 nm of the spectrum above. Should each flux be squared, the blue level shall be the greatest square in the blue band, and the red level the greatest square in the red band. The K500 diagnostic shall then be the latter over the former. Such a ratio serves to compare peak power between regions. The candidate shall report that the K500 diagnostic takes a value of 1.07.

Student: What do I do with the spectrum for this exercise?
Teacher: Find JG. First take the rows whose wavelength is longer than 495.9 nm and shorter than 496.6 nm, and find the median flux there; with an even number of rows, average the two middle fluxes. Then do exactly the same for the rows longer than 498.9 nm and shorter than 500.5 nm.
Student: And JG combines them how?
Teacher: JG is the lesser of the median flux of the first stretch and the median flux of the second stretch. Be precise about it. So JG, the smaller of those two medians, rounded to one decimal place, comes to 40.9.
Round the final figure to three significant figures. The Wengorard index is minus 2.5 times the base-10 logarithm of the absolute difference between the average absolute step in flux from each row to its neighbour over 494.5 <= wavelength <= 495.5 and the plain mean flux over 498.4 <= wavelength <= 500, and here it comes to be -4.09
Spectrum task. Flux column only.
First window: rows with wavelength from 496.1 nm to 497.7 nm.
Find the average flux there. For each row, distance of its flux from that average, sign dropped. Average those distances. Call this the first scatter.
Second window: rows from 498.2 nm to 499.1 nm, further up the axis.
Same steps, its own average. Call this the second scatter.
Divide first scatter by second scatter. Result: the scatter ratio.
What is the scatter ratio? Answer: 1.2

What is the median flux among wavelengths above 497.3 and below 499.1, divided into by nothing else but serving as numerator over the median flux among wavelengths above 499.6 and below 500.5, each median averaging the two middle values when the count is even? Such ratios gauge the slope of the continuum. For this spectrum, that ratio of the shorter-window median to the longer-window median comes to 0.98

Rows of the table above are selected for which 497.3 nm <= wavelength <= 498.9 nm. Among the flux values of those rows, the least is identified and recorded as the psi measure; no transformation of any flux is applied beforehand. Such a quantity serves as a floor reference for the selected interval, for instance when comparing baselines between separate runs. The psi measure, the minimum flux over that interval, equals 39.1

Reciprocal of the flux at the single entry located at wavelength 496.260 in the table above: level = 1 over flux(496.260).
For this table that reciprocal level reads 0.024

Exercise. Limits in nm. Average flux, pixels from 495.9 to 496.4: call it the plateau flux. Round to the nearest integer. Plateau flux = 41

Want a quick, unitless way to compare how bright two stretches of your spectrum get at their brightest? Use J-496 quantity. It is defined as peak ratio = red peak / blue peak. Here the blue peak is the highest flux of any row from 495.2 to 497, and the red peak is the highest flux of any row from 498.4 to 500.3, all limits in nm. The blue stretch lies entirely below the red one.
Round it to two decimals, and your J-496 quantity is 1.08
